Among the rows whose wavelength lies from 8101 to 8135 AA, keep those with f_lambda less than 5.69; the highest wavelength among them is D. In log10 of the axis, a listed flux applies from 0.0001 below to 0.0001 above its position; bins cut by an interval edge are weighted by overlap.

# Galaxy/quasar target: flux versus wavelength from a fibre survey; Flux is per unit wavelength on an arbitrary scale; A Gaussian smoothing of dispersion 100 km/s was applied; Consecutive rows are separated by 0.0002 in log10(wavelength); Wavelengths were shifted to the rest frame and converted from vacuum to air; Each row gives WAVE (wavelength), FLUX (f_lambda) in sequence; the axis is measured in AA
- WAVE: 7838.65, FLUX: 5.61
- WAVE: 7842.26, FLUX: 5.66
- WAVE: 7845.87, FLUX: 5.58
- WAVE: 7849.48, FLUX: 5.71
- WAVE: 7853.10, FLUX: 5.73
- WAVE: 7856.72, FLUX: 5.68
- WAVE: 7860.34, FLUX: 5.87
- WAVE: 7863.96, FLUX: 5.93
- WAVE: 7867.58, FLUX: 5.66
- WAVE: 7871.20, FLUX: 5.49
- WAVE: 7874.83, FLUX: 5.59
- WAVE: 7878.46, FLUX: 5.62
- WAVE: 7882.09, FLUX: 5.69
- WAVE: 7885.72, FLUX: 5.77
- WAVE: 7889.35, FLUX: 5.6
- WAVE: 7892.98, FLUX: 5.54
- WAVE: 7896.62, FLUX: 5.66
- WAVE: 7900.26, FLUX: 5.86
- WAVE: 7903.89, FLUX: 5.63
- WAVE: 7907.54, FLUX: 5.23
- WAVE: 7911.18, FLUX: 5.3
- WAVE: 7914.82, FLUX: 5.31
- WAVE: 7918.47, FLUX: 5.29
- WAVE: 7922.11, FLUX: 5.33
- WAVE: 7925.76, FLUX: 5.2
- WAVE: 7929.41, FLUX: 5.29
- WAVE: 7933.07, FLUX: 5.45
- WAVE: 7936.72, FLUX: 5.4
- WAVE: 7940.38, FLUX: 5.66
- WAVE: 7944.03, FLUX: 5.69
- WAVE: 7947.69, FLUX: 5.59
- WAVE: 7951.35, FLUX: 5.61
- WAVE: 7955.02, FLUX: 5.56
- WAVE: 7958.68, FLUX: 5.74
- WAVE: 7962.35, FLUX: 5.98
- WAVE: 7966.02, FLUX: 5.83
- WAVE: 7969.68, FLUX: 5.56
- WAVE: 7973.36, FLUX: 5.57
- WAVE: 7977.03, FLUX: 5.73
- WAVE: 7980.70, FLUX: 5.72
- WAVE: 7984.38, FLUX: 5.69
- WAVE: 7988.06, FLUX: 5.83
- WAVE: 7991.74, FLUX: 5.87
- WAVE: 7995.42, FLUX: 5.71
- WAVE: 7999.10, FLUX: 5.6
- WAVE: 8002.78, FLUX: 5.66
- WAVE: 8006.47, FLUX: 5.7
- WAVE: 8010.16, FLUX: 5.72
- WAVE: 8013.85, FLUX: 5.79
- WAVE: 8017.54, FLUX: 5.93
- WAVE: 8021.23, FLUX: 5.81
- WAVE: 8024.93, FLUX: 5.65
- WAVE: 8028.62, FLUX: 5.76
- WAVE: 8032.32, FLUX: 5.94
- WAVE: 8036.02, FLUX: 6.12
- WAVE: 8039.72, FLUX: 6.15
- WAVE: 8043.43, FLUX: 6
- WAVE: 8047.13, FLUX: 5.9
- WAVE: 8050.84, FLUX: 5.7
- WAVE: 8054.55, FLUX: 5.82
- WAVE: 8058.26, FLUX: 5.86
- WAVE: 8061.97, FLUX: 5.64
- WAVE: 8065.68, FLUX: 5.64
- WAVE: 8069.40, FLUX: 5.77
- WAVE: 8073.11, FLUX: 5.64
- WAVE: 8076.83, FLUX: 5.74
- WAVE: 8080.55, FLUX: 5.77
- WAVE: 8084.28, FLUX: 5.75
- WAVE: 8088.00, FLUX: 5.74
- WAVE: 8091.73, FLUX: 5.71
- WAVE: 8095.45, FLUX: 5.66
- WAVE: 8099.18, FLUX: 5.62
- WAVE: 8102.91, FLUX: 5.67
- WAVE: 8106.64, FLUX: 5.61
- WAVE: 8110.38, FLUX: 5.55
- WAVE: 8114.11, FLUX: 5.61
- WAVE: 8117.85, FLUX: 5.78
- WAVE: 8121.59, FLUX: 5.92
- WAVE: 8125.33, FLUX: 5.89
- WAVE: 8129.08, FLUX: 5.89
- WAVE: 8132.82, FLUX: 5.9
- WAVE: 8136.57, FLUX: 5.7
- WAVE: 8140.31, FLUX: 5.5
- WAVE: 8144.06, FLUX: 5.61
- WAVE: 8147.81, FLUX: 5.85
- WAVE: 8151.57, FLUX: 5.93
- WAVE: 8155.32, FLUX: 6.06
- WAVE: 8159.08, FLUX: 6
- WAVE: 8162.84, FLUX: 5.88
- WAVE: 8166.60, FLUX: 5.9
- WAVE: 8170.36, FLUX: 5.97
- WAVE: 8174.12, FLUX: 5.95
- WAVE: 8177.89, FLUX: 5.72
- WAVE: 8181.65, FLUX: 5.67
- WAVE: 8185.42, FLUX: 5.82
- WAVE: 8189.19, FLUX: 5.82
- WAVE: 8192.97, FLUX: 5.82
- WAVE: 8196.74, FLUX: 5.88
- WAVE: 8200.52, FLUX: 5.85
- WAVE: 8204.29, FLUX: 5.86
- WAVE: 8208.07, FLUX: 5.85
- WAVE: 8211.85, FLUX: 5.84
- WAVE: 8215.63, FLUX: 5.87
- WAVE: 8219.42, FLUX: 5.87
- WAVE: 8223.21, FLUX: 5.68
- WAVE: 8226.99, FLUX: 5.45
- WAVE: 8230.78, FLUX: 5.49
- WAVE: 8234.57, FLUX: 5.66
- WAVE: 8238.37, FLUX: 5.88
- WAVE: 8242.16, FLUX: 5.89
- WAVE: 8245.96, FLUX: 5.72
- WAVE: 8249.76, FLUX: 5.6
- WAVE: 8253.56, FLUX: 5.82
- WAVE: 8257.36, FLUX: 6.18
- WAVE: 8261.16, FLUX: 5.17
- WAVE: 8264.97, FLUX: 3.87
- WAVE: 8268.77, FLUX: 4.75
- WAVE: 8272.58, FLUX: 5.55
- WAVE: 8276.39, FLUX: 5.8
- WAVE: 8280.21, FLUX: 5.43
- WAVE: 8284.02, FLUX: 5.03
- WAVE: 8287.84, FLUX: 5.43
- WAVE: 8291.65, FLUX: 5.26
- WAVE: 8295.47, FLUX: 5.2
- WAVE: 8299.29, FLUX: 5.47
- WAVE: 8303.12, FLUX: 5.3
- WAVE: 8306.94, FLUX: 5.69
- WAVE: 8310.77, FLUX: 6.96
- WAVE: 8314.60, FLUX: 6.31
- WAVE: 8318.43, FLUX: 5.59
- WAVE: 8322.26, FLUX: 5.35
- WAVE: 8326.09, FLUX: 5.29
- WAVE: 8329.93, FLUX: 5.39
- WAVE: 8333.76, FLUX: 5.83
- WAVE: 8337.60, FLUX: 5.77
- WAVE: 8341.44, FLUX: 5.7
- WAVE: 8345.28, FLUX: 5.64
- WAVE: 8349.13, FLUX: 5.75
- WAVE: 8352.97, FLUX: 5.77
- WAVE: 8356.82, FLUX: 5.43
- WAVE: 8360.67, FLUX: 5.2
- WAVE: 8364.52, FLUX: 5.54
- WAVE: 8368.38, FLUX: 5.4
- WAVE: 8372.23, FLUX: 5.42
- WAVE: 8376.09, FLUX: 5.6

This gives 8114.11 AA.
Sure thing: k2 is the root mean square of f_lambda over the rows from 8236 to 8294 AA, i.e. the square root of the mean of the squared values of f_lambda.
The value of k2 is 5.45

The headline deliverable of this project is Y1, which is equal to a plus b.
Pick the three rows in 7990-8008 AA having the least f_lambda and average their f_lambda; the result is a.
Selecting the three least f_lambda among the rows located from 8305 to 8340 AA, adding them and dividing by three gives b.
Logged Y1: 11.0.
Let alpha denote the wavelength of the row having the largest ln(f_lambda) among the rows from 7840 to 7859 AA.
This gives 7853.10 AA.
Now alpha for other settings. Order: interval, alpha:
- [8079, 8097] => 8080.55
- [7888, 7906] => 7900.26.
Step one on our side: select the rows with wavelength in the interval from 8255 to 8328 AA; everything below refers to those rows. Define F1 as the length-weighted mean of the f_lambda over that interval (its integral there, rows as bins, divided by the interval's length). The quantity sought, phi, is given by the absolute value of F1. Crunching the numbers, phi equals 5.46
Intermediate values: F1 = 5.46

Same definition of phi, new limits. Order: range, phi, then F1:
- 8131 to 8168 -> 5.83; 5.83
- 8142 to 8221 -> 5.86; 5.86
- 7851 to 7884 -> 5.69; 5.69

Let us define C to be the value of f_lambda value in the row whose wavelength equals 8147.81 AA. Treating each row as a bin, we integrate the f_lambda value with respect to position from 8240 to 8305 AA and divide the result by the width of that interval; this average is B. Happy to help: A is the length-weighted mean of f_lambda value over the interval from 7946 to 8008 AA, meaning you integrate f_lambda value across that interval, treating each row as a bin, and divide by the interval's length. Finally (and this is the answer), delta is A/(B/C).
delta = 6.20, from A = 5.703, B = 5.38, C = 5.85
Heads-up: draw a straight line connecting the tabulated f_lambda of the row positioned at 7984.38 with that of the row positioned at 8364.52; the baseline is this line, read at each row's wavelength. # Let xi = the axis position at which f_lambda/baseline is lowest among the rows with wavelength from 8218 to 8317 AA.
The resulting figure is 8264.97 AA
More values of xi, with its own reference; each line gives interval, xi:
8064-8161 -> 8140.31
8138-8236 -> 8226.99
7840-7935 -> 7925.76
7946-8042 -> 7955.02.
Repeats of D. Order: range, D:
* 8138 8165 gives 8144.06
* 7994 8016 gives 8002.78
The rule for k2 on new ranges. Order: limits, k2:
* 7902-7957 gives 5.44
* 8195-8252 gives 5.76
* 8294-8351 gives 5.70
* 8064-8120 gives 5.68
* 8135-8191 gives 5.83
